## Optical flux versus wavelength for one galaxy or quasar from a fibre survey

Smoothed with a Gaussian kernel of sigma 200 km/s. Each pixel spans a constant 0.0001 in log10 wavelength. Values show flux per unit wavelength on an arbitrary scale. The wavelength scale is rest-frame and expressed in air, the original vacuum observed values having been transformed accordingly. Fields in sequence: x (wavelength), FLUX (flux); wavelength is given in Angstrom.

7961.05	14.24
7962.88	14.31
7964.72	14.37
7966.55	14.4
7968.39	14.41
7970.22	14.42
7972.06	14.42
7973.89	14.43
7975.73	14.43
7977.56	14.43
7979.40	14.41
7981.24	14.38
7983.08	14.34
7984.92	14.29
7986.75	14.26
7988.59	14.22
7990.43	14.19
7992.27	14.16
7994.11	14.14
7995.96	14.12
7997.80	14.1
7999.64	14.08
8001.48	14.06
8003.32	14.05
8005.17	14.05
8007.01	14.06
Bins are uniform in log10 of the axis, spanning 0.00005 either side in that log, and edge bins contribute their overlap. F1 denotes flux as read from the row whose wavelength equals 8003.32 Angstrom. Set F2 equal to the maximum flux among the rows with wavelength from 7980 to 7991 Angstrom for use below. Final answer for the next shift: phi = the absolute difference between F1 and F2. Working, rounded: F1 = 14.05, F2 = 14.38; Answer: 0.33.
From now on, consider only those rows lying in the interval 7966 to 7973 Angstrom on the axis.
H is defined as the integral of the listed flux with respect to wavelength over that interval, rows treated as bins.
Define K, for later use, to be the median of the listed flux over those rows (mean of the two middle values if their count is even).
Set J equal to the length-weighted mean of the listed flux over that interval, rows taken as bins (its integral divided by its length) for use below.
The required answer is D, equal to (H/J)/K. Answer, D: 0.486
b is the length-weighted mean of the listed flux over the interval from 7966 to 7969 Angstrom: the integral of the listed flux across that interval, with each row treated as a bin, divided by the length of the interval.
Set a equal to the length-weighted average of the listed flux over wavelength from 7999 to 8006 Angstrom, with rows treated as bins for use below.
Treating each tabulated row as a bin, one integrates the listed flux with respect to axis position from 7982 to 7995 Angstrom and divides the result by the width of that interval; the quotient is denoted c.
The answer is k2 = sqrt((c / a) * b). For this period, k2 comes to 3.82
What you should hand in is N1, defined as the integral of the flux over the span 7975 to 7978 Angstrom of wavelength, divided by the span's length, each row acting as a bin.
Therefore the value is 14.5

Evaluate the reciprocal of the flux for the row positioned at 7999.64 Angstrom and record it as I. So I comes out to 0.0710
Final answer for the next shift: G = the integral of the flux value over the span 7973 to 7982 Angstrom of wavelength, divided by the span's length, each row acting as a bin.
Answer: 14.41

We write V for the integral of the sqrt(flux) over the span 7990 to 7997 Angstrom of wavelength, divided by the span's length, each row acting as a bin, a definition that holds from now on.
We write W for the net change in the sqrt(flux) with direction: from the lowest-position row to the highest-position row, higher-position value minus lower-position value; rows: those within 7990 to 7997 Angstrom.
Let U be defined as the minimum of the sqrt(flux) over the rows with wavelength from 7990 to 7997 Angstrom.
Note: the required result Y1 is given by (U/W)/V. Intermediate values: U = 3.76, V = 3.76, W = -0.009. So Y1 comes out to -107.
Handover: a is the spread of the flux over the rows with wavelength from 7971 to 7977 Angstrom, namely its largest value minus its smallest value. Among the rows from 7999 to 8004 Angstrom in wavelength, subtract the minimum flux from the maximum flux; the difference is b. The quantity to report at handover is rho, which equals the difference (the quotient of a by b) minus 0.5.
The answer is -0.17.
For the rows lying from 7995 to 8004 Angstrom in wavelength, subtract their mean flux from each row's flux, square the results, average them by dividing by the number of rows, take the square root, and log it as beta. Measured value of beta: 0.03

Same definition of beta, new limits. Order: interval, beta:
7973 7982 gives 0.02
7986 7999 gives 0.05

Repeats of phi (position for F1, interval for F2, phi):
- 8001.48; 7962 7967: 0.34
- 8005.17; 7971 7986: 0.38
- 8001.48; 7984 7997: 0.23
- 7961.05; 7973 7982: 0.19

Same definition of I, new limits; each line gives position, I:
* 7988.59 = 0.0703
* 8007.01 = 0.0711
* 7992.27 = 0.0706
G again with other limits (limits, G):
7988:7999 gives 14.14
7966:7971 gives 14.41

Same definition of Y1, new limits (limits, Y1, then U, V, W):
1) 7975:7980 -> -379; 3.80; 3.80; -0.003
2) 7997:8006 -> -150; 3.75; 3.75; -0.007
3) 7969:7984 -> -95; 3.79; 3.80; -0.011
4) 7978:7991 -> -34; 3.77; 3.78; -0.029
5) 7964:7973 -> 151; 3.79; 3.80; 0.007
